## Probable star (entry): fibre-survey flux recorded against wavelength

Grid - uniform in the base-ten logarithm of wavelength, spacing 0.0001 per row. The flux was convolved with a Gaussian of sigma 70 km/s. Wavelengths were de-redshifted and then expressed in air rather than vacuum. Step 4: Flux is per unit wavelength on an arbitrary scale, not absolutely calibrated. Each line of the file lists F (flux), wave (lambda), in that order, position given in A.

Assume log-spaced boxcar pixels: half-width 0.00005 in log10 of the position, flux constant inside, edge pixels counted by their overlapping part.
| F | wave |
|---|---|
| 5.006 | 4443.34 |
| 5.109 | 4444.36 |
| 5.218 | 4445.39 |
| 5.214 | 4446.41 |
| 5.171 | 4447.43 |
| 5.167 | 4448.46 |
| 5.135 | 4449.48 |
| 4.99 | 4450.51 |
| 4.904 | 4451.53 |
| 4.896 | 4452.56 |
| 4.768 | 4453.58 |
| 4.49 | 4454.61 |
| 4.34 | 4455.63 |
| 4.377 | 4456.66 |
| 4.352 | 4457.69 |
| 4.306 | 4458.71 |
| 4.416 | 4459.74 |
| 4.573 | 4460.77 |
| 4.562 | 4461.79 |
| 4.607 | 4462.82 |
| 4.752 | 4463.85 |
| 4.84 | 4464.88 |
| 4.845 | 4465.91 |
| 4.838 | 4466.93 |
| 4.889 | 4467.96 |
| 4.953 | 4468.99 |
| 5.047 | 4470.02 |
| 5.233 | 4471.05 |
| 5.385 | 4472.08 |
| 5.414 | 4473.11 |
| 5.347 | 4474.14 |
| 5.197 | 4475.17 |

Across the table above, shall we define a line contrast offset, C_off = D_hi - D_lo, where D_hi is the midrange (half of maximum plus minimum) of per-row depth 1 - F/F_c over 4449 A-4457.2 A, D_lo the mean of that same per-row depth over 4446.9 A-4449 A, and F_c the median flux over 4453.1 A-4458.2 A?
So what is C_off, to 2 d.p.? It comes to 0.10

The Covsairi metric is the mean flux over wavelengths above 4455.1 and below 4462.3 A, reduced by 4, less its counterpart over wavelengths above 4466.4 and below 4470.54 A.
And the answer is -4.5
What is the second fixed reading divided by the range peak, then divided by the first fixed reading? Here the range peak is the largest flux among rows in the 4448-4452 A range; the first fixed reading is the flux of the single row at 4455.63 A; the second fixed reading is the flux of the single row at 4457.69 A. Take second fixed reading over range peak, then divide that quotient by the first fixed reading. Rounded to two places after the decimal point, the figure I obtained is 0.19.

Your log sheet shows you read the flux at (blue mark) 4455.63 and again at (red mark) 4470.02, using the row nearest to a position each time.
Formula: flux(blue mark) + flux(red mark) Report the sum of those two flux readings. 9.4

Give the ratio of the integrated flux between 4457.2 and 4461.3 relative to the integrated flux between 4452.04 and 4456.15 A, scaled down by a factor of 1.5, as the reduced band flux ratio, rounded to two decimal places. 0.64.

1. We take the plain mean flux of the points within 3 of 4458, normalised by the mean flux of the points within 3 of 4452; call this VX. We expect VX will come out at 0.90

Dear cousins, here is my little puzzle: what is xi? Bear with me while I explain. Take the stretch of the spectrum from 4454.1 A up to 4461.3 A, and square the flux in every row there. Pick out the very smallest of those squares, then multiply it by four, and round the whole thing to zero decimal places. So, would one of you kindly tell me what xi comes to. 74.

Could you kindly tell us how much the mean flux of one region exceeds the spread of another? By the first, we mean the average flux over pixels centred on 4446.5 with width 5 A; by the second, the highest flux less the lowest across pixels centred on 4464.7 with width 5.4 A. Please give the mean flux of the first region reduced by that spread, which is 4.94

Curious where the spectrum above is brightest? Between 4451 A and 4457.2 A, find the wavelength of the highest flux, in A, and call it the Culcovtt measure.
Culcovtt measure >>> 4451.53 A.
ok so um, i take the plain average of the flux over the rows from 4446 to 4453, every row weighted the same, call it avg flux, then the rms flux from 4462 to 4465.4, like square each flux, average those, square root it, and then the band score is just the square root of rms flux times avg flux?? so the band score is 4.90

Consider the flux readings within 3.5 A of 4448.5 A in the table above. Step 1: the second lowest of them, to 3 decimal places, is 4.990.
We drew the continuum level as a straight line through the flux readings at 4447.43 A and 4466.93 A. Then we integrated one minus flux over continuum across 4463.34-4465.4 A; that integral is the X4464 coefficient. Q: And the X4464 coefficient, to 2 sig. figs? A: 0.036 A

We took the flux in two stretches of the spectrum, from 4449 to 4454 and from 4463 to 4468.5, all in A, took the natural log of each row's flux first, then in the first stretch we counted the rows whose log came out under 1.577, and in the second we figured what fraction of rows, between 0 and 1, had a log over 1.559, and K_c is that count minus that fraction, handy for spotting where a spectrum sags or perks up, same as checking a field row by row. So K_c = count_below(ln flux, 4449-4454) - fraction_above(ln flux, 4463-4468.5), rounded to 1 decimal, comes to 0.2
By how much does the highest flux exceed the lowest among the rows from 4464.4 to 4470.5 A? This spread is 0.21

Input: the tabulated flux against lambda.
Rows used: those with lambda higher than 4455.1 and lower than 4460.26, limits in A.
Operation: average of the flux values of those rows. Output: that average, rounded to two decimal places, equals 4.36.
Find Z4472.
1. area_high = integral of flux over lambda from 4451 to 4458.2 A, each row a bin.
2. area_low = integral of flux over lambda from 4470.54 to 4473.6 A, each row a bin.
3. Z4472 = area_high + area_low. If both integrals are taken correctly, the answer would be 49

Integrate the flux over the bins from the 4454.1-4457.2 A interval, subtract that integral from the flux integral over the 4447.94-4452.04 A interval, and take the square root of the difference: 2.7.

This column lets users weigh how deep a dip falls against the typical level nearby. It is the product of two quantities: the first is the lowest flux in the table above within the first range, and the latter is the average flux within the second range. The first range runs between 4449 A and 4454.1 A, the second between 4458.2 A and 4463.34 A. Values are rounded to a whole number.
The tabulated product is 21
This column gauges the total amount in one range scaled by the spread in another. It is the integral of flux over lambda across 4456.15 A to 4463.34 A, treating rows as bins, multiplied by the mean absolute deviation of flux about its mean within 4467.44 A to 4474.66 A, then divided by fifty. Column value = 0.120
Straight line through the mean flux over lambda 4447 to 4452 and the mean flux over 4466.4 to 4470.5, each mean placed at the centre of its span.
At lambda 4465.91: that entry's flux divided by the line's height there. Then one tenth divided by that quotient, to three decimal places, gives 0.102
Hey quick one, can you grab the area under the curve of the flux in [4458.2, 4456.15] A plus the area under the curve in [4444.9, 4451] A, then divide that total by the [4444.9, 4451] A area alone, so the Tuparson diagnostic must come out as 1.3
